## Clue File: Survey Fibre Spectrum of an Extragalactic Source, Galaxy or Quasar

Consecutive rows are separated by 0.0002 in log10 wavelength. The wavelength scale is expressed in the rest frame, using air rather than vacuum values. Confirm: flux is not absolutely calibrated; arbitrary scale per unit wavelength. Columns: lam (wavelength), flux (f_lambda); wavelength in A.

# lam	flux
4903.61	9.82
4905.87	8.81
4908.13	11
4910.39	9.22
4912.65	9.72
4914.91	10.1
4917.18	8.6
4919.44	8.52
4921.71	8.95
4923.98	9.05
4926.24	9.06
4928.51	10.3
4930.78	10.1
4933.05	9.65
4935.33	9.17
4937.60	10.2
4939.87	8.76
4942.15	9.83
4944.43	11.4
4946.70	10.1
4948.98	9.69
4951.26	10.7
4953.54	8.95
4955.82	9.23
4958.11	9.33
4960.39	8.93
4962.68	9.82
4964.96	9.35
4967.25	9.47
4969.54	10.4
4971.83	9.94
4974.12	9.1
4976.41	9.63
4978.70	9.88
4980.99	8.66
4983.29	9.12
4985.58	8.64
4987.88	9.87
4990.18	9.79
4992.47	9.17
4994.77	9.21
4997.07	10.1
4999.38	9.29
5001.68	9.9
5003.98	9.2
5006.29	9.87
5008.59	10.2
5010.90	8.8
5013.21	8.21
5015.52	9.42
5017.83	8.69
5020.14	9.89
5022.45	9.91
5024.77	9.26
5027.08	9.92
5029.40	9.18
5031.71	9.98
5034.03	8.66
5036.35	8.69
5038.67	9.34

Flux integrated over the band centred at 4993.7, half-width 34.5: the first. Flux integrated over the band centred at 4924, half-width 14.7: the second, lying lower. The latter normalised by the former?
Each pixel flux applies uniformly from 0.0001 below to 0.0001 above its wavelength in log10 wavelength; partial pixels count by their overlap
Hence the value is 0.4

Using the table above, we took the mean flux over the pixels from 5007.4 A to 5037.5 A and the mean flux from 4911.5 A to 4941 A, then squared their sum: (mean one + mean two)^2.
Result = 349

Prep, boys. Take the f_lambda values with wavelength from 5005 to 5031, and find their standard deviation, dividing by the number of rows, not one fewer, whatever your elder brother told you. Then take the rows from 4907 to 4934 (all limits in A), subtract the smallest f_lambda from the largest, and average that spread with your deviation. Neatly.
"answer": 1.54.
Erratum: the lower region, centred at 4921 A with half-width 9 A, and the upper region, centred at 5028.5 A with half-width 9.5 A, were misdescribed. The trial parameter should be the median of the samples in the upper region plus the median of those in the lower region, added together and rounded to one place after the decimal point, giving 18.6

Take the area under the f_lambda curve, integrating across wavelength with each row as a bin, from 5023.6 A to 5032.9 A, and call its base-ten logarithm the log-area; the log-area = 1.95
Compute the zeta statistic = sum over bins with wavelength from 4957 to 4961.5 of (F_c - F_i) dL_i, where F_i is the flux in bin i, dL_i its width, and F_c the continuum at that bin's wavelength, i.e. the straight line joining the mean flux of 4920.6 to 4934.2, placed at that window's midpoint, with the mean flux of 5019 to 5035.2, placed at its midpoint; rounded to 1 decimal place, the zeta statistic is 1.8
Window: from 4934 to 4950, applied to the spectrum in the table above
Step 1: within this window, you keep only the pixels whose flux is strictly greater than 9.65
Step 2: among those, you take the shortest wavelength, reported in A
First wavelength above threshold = 4937.60 A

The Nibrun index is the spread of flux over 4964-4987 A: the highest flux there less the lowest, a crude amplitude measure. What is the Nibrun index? 1.76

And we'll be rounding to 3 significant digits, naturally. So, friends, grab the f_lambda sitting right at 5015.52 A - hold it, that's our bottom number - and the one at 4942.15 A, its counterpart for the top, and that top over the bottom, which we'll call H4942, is 1.04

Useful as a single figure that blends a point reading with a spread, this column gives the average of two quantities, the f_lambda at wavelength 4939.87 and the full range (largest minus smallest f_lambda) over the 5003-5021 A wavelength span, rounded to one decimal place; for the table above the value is 5.4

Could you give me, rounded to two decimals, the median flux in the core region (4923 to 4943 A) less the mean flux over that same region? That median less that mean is 0.08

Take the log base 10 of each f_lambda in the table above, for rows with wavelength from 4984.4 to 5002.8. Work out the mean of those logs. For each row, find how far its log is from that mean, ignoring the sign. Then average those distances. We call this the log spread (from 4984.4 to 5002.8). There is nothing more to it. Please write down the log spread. 0.0192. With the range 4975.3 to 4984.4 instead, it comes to 0.0202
